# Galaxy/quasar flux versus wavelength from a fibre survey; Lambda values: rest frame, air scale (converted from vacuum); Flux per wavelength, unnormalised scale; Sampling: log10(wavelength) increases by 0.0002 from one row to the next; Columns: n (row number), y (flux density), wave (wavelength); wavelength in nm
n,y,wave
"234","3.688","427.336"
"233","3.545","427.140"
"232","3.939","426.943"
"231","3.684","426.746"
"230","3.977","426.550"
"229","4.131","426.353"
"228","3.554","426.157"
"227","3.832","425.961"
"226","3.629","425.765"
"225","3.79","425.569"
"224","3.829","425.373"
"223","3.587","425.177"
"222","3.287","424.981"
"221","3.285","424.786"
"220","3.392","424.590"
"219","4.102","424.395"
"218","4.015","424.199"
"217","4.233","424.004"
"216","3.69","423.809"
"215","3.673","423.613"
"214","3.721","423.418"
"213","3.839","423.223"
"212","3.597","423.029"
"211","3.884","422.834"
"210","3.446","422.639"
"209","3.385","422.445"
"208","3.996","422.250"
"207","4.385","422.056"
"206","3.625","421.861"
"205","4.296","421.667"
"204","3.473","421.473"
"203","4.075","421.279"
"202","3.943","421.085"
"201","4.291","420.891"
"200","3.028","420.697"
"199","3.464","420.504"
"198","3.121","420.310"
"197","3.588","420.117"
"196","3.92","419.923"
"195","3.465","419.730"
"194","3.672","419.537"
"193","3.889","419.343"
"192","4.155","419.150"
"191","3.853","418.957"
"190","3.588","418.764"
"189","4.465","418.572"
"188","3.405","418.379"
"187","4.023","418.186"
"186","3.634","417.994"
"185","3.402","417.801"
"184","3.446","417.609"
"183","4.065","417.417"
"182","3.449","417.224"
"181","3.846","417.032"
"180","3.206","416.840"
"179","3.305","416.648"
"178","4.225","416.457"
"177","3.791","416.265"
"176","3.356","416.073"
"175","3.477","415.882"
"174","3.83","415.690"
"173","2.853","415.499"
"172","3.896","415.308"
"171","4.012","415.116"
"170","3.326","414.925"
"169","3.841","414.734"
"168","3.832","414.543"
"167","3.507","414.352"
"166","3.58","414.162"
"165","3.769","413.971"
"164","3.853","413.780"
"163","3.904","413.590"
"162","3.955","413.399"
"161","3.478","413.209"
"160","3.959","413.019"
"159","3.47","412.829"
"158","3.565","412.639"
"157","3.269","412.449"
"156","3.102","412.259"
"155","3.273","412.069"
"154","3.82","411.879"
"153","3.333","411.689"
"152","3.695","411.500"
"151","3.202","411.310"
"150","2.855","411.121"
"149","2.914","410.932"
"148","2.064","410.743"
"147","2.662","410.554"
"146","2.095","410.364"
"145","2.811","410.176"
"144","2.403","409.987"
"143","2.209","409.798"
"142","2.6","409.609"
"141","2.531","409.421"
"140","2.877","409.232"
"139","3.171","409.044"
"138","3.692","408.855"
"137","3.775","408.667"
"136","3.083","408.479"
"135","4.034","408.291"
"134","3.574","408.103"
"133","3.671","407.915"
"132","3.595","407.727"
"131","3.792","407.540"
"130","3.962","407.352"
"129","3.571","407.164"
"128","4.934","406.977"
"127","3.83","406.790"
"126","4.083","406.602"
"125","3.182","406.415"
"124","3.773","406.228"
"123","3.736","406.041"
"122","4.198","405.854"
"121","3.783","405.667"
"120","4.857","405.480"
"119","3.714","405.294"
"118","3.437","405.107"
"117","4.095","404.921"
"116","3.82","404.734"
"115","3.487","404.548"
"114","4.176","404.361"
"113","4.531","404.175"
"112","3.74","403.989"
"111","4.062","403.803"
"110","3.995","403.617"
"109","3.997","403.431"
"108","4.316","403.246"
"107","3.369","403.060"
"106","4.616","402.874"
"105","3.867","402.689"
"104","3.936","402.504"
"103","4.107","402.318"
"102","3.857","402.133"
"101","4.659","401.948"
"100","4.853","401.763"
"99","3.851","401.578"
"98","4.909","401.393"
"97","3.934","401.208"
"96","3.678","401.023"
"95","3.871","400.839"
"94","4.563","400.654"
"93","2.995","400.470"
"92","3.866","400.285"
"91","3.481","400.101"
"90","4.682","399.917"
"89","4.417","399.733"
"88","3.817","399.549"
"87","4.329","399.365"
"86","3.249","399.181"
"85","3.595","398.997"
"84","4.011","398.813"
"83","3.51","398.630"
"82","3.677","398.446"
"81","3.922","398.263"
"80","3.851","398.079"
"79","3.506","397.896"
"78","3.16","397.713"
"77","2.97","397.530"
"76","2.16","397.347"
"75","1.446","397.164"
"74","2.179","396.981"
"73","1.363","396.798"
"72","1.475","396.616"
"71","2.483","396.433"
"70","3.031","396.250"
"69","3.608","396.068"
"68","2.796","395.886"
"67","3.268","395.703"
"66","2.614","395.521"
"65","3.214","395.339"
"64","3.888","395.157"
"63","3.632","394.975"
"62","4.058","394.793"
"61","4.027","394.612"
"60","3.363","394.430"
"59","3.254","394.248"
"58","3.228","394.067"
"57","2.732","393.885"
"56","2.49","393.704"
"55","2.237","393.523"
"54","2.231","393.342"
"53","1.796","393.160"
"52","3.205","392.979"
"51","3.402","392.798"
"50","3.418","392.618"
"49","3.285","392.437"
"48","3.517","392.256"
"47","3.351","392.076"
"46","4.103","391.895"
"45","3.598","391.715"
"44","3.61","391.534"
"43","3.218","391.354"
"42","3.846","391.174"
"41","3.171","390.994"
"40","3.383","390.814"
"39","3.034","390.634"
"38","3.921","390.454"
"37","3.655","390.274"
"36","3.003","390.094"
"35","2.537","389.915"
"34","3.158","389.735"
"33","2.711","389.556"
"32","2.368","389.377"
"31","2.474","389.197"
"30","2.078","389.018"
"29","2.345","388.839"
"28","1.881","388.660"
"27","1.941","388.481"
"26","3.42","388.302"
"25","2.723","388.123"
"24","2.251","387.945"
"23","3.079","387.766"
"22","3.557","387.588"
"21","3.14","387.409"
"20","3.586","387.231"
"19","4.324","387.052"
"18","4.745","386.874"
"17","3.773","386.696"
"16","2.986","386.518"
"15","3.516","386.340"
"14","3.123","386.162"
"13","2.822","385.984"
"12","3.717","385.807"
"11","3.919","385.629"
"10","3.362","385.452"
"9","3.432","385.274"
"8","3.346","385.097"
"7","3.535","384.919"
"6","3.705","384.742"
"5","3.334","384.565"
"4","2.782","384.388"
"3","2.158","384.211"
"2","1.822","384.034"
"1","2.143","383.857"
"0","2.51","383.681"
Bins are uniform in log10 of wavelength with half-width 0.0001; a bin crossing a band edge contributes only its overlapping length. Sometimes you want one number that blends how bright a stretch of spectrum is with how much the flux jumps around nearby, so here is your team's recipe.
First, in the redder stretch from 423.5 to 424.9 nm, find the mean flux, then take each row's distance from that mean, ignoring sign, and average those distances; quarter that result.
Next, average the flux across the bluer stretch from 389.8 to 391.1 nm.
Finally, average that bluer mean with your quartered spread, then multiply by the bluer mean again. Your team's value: 5.4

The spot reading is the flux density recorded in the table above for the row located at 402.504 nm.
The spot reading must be 3.936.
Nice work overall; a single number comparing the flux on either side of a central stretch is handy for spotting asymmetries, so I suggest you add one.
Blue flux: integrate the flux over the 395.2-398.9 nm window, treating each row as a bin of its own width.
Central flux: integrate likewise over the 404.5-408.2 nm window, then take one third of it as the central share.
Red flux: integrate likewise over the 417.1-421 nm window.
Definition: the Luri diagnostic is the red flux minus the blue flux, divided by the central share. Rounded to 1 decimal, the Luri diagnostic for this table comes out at 0.8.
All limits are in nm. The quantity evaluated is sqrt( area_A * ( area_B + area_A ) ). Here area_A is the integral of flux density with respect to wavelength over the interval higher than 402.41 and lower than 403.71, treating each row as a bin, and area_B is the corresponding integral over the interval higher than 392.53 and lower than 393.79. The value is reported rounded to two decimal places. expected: 6.70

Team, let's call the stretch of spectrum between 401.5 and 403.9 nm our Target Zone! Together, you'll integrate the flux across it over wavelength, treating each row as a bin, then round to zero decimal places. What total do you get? 10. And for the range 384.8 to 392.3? 24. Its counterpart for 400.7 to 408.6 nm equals 31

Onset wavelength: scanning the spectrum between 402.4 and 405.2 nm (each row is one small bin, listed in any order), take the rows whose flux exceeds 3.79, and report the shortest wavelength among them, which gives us 402.504 nm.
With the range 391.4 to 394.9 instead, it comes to 391.895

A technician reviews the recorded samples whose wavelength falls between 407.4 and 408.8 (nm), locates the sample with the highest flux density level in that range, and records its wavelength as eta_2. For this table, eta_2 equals 408.291 nm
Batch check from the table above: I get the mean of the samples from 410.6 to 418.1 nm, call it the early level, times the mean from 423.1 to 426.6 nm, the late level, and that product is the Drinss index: 13.2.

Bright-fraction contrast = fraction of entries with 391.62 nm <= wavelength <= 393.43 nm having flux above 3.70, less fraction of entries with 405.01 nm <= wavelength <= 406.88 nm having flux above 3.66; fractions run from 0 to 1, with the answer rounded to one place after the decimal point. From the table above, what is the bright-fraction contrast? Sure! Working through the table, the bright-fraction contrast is -0.7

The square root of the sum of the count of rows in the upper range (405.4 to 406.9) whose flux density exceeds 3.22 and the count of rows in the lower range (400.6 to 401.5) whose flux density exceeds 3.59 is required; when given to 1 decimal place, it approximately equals 3.5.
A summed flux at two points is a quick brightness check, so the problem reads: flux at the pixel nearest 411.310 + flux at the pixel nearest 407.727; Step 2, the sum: 6.80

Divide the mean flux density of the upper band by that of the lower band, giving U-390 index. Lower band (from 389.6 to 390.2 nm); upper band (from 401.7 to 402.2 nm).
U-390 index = 1.54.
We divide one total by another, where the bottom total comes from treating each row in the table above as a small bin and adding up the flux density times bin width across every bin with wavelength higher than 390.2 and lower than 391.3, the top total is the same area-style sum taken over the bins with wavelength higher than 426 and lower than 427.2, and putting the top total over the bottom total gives 1.19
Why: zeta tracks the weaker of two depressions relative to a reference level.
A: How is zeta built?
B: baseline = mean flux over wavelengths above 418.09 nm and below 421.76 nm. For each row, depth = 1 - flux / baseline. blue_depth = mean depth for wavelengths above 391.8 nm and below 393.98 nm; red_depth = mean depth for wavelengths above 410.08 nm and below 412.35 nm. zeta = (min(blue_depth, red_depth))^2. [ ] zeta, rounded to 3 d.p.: 0.044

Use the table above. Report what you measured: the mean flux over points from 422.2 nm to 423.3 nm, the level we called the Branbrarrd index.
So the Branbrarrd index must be 3.7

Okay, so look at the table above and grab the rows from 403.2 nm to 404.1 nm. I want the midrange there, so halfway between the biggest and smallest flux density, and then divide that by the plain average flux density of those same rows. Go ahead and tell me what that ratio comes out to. 1.00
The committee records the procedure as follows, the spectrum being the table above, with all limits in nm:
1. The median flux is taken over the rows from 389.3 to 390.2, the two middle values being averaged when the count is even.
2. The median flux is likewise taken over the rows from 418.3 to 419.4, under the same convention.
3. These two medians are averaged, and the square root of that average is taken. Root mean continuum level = 1.81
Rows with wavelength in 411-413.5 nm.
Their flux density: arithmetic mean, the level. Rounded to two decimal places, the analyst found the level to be 3.46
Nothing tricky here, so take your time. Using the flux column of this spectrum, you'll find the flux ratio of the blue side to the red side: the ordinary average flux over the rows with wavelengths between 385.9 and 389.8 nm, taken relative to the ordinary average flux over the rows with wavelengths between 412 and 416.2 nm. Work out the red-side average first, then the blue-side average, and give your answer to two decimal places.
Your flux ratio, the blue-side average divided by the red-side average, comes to 0.83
